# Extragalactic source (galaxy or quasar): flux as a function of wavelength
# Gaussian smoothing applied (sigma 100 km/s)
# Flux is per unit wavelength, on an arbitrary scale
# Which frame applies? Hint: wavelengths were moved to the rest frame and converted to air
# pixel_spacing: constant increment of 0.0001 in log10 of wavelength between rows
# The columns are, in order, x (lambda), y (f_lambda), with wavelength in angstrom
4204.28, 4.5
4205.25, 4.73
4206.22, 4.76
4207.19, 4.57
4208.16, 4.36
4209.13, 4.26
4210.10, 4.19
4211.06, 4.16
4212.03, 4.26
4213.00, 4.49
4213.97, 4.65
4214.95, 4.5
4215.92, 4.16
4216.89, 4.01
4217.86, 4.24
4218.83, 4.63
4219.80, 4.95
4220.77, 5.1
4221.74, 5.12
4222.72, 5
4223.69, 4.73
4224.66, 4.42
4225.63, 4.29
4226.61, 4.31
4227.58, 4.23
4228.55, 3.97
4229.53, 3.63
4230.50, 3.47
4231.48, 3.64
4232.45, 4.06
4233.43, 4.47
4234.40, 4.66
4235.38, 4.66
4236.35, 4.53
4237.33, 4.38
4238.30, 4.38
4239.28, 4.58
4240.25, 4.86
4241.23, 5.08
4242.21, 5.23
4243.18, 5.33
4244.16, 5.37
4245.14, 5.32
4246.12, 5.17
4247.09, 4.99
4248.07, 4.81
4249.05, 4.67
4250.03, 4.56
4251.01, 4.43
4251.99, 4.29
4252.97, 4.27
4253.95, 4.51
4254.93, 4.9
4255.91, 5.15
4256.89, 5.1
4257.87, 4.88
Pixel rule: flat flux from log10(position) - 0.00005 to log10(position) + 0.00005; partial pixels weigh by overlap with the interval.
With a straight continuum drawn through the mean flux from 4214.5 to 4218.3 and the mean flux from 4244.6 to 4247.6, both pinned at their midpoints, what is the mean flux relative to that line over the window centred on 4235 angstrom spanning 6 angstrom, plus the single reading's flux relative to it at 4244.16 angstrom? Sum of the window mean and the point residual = -0.1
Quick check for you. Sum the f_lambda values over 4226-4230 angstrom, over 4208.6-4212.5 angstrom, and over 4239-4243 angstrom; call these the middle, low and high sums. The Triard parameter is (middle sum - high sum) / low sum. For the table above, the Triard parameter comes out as -0.21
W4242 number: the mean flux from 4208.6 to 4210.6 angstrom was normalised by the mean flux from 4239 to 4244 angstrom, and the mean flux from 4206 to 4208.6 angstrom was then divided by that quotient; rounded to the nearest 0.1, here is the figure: 5.4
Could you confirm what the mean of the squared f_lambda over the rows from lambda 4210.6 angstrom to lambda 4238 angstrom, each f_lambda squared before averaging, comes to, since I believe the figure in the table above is 19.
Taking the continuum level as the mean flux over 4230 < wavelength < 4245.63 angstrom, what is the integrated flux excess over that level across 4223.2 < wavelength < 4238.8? -6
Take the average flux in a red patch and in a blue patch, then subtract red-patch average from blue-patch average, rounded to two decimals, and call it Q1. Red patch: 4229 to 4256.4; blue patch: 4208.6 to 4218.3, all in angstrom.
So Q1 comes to -0.33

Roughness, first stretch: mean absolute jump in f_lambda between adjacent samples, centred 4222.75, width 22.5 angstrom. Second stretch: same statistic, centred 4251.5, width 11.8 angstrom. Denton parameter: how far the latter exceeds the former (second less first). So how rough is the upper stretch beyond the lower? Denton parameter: -0.05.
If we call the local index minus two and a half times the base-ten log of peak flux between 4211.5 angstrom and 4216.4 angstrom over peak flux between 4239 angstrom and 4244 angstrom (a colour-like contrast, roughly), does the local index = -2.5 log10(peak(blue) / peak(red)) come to 0.15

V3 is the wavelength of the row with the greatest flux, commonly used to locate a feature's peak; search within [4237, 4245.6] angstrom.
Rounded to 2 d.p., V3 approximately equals 4244.16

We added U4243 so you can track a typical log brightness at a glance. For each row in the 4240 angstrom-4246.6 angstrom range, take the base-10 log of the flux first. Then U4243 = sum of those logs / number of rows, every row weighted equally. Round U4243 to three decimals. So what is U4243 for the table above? 0.715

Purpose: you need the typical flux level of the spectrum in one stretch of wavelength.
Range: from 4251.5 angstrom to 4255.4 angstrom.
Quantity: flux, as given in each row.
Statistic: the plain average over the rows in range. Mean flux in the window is 4.49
